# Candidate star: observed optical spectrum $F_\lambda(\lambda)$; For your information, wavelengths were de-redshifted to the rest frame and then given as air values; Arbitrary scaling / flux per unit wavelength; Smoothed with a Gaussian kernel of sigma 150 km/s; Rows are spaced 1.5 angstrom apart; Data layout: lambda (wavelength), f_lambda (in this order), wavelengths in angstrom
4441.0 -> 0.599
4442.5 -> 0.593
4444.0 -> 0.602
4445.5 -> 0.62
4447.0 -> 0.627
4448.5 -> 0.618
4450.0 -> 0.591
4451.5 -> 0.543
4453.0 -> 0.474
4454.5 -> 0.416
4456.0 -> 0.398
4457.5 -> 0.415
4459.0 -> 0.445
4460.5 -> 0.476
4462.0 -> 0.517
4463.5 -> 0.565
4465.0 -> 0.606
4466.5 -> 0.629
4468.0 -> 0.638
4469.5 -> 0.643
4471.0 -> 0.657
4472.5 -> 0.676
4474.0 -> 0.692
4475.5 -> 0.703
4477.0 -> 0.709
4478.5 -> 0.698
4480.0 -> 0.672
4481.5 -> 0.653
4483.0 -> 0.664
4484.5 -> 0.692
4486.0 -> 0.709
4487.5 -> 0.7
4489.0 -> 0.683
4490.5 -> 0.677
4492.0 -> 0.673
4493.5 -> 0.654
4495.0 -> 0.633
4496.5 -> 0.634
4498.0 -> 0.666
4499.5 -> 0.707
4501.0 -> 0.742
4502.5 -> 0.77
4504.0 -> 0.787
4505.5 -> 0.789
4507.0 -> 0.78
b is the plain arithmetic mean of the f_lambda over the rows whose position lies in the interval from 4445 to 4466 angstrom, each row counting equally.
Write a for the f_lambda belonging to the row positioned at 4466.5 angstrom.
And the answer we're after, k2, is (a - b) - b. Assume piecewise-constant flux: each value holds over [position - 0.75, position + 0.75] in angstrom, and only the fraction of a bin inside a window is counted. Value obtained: -0.42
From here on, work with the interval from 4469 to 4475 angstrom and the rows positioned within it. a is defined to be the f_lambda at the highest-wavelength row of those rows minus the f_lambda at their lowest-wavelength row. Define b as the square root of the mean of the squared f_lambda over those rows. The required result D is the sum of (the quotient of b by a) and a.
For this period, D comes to 14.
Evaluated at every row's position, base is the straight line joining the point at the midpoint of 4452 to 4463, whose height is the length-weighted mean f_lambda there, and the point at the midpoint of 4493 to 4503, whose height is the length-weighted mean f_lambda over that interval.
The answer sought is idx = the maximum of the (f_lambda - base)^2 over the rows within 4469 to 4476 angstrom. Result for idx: 0.021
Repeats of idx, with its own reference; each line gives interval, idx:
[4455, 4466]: 0.012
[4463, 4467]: 0.015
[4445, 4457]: 0.055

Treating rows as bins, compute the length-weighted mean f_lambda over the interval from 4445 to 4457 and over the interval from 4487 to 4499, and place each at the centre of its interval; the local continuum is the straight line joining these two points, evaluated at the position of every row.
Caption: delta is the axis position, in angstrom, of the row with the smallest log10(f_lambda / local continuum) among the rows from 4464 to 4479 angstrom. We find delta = 4465.0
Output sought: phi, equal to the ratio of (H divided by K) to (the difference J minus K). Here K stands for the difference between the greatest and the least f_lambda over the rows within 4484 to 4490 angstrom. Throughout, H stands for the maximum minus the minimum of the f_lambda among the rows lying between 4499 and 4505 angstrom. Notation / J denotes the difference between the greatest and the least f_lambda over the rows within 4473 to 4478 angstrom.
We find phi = -342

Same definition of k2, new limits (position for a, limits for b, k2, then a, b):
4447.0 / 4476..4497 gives -0.72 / 0.627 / 0.675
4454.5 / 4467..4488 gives -0.94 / 0.416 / 0.679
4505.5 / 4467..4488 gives -0.57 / 0.789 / 0.679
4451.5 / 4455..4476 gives -0.61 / 0.543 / 0.576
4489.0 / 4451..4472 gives -0.38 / 0.683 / 0.530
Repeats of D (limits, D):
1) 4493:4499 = 54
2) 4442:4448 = 18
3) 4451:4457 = -3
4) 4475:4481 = -22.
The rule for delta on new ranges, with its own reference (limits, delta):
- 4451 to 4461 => 4456.0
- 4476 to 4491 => 4490.5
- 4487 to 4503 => 4496.5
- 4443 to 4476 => 4456.0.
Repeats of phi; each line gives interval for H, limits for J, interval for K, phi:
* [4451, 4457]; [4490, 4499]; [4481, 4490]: -216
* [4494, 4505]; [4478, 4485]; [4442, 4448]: 412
